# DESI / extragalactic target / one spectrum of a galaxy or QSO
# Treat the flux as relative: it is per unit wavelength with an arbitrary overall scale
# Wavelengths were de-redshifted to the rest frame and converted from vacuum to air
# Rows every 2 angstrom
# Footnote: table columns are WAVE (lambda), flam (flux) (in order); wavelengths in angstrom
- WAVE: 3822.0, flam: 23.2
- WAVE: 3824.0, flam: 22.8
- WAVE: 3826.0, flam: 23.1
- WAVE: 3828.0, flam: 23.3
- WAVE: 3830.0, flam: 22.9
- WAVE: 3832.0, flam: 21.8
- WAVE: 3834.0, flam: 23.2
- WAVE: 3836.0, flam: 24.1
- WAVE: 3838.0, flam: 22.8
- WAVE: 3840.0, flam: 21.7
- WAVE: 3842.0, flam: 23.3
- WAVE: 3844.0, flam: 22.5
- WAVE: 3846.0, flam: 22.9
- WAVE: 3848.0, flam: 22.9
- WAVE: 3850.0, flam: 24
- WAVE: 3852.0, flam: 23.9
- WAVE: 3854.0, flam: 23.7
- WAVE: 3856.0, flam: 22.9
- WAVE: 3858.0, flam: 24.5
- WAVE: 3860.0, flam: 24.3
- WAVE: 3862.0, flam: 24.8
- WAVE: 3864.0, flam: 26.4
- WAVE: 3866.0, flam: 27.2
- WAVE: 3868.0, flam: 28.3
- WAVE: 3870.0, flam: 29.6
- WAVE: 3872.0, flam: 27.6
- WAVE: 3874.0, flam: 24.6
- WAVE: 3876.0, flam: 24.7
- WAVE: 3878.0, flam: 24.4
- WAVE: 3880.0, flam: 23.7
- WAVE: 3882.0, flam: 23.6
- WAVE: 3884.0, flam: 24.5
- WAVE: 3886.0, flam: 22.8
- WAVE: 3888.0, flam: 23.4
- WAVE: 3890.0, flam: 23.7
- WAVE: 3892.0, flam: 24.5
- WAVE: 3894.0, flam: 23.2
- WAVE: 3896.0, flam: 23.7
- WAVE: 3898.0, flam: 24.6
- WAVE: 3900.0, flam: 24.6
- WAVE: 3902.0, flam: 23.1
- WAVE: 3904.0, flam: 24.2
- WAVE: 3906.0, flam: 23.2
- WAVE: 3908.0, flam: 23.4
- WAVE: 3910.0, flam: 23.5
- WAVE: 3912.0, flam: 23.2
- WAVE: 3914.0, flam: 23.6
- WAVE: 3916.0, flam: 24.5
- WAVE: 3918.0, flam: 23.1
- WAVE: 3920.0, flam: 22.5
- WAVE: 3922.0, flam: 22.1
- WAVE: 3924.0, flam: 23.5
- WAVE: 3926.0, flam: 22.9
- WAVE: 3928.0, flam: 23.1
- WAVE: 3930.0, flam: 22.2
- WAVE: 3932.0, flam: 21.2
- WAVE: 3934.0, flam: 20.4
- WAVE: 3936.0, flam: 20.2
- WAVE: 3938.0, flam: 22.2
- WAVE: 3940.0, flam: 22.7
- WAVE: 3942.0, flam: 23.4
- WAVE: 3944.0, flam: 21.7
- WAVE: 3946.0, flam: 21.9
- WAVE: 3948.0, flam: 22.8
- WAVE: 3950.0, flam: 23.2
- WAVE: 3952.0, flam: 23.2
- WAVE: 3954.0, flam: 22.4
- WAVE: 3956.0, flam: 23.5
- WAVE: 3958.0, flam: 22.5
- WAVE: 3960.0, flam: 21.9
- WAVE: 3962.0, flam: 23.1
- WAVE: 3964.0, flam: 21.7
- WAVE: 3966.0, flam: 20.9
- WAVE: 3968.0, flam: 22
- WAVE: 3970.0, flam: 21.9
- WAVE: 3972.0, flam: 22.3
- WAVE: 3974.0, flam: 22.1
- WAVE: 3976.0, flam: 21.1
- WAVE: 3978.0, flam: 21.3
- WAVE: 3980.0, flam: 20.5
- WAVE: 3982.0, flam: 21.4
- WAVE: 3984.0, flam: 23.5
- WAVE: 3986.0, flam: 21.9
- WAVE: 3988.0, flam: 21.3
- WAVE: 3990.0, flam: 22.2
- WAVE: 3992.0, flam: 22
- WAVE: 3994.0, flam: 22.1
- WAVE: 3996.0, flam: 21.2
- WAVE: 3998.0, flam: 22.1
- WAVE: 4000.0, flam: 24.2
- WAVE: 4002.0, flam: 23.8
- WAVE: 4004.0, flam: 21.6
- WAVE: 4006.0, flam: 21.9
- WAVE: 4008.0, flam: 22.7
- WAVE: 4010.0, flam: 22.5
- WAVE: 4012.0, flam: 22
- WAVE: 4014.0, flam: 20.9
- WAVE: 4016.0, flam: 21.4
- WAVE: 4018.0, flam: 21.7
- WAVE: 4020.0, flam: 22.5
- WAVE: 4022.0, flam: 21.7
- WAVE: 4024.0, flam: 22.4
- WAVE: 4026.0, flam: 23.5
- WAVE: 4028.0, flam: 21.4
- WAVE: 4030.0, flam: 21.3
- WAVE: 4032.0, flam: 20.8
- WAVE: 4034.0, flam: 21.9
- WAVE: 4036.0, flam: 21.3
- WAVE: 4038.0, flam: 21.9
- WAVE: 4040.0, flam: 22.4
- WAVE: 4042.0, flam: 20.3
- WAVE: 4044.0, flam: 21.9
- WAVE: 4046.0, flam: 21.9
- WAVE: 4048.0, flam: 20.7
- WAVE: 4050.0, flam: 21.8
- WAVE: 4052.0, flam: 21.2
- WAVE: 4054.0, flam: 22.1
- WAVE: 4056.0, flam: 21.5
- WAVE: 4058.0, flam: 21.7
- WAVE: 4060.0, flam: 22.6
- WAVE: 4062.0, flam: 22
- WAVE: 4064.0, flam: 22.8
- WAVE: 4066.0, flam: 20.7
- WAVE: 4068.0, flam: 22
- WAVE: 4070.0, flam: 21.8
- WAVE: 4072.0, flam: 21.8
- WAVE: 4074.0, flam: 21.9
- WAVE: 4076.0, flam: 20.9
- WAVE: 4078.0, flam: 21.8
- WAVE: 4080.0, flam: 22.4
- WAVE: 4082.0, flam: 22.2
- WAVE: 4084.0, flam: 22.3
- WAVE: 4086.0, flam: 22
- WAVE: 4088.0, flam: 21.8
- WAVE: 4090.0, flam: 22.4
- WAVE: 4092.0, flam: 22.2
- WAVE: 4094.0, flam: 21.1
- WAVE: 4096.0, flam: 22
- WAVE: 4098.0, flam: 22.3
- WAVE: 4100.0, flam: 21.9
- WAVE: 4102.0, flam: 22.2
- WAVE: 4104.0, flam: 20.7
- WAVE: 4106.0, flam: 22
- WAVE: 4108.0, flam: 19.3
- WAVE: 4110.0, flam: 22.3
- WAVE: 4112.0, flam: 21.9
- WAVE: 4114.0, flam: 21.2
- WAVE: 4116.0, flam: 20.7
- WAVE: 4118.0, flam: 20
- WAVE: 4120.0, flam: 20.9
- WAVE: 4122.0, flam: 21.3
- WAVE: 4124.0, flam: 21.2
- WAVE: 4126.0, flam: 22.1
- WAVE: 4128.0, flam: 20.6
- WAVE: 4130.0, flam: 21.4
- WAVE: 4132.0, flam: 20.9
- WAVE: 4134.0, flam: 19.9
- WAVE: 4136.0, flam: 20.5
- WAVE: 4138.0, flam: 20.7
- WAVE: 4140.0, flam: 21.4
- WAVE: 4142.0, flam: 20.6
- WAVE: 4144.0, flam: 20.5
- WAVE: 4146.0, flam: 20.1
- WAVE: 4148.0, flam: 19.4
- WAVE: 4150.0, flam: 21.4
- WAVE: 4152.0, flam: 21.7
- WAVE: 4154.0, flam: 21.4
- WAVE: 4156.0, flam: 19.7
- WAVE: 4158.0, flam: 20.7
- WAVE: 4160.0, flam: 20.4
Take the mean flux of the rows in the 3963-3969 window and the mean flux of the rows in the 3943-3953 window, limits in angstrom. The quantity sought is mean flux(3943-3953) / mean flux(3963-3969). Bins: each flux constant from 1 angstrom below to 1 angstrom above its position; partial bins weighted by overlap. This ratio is 1.05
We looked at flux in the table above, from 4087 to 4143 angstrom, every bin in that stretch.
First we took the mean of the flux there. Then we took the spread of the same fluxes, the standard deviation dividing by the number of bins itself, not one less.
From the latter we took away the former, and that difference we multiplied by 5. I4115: -102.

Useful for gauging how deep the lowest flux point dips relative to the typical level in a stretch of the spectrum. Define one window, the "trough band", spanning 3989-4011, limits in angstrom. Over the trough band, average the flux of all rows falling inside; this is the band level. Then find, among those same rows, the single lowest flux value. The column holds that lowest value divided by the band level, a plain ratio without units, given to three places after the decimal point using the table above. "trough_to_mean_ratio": 0.947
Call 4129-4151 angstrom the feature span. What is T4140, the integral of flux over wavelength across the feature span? 454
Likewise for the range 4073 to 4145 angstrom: 1539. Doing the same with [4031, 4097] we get 1436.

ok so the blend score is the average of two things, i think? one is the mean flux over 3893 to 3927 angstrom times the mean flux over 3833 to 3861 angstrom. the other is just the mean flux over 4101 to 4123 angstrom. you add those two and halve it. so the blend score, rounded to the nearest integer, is 284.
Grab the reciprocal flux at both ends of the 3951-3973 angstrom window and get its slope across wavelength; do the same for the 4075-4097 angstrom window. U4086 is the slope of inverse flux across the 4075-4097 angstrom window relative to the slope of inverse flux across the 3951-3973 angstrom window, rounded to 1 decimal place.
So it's -1.4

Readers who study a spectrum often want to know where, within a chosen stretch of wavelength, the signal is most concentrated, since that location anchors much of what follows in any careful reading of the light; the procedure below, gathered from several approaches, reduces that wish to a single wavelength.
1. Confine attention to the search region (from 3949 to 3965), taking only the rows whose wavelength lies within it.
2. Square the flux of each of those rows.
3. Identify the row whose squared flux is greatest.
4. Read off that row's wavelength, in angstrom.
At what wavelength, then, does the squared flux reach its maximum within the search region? 3956.0 angstrom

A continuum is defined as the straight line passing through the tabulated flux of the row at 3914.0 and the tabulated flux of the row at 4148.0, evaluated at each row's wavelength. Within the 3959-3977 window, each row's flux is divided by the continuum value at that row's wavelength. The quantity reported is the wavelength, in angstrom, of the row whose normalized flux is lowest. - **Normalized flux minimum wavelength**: 3966.0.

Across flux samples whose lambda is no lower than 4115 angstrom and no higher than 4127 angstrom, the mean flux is 21.0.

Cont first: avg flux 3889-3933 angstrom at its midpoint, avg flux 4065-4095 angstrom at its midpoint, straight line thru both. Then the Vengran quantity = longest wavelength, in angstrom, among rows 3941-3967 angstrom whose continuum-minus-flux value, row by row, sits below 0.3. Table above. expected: 3962.0 angstrom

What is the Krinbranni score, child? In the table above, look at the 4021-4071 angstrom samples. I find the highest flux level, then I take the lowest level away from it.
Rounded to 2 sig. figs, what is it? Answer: 3.2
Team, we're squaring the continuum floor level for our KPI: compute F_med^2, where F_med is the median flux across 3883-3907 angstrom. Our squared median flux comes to 562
